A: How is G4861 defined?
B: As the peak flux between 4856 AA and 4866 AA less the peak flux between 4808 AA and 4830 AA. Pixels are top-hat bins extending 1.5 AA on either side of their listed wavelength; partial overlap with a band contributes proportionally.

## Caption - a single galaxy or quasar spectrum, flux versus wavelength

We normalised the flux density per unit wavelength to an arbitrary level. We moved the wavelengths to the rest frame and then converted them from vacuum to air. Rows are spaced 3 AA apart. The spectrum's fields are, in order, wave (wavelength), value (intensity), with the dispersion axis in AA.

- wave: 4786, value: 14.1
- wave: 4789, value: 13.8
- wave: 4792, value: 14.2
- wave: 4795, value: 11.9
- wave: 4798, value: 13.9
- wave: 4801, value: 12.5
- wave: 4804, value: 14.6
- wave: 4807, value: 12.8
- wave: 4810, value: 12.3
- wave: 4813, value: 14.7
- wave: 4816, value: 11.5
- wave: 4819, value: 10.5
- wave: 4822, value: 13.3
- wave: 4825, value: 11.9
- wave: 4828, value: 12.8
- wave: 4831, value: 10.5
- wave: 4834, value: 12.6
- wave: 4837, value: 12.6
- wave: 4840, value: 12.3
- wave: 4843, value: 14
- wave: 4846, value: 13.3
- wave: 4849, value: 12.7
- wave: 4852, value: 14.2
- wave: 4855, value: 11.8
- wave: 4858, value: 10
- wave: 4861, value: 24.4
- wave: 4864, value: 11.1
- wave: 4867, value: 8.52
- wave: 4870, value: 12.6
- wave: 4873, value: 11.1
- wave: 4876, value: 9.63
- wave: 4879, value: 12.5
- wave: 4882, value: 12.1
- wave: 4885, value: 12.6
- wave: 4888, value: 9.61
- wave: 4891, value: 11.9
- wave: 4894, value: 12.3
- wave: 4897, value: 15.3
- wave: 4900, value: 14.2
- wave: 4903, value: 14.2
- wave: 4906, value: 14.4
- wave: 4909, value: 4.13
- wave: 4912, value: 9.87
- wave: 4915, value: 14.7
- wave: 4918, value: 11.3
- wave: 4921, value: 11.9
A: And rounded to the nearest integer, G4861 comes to 10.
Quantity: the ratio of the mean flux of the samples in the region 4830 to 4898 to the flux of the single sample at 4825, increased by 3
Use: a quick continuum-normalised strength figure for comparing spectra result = 4.05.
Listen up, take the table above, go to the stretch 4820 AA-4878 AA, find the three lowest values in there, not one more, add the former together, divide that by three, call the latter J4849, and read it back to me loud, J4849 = 9.4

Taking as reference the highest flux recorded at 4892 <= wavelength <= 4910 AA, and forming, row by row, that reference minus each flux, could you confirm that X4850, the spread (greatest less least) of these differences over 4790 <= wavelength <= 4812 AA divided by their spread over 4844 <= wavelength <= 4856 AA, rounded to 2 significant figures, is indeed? 1.1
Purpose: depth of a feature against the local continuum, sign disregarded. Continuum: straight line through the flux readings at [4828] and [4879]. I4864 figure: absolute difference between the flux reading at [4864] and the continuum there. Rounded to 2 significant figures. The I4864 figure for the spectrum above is 1.5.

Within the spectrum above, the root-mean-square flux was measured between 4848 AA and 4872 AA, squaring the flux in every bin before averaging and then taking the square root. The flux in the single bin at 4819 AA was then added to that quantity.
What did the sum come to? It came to 24.4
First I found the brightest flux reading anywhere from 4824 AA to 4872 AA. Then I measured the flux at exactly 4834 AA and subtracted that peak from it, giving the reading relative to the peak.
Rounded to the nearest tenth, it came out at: -11.8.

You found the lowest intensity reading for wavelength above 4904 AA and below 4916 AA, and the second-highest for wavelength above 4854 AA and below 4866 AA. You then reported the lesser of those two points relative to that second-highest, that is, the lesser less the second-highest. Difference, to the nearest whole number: -8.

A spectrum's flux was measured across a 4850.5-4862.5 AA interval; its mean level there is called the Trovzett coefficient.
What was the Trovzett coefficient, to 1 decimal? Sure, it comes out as 15.1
